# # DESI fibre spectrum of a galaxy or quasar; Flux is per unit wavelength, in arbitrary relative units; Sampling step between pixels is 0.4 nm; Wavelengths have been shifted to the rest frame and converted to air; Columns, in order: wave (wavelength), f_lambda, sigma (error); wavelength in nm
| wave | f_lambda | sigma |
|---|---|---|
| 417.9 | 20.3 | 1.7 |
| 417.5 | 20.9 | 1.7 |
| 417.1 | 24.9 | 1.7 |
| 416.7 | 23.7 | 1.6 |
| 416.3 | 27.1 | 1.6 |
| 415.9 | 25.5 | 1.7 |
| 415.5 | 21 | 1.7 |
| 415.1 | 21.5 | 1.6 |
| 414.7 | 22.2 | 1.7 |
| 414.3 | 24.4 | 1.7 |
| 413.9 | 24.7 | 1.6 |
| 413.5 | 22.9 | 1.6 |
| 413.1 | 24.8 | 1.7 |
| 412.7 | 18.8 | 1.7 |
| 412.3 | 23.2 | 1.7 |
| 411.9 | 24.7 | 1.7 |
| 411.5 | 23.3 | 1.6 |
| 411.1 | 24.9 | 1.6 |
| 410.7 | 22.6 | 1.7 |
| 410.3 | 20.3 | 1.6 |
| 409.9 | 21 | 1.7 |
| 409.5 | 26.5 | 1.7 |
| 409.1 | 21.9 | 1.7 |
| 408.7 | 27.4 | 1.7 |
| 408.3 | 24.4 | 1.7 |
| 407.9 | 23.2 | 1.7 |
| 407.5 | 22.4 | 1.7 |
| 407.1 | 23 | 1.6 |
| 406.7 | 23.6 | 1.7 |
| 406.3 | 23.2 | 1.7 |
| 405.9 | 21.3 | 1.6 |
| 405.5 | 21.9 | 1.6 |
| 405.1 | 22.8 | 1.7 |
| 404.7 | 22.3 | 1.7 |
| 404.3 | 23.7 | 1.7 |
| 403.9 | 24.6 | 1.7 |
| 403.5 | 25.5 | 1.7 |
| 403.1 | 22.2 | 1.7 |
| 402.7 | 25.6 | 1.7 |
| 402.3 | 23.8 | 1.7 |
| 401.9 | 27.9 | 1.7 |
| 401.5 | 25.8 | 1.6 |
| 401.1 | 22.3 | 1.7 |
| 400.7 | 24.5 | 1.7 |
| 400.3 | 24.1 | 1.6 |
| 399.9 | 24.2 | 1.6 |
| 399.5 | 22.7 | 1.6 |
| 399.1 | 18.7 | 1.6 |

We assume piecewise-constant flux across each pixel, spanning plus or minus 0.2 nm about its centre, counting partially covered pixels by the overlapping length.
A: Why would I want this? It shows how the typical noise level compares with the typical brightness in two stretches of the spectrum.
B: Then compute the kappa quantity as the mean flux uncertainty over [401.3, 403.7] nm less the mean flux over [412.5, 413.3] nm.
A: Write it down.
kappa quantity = -20.1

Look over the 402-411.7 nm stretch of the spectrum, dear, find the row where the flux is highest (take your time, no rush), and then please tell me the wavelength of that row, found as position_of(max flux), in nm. 408.7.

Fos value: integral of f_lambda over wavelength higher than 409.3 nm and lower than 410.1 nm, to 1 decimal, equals 19.0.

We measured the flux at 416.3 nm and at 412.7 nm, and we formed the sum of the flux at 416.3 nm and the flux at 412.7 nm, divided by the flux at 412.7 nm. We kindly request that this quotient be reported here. 2.44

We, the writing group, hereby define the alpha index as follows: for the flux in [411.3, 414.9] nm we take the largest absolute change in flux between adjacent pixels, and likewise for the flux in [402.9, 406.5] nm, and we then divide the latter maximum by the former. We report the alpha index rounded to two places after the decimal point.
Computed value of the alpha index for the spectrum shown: 0.55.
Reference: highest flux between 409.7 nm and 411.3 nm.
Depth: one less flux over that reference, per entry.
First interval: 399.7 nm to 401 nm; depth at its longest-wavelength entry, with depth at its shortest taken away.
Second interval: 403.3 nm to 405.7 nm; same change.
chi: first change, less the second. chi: -0.16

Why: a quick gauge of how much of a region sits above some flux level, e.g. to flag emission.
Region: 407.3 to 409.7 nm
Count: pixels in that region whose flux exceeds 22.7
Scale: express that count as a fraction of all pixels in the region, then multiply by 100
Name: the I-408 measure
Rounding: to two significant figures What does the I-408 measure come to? 67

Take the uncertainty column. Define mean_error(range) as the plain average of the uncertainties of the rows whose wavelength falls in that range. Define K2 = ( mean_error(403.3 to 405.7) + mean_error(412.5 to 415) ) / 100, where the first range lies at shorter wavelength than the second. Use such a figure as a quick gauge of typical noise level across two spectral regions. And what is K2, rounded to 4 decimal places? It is 0.0335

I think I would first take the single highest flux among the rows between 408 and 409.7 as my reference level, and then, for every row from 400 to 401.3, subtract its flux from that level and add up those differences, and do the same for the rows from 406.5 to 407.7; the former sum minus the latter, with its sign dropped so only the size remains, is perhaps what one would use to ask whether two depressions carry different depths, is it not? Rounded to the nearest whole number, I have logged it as 2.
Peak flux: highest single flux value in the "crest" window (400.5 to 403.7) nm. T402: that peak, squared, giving 778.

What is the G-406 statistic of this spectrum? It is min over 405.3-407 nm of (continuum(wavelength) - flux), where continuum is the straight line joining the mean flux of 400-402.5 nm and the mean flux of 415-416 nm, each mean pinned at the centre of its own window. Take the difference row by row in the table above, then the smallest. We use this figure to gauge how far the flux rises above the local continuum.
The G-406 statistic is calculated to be 0.3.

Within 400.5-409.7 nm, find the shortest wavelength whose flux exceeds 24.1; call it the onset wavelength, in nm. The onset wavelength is 400.7 nm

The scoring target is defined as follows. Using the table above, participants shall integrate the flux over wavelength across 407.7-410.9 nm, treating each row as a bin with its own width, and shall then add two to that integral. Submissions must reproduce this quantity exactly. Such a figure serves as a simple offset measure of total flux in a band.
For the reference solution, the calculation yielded 76.9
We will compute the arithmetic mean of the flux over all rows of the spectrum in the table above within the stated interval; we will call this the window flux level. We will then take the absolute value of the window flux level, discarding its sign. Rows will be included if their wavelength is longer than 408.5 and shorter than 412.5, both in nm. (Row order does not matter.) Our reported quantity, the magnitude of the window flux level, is 23.6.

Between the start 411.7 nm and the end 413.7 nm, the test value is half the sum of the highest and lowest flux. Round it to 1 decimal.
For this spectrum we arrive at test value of 21.8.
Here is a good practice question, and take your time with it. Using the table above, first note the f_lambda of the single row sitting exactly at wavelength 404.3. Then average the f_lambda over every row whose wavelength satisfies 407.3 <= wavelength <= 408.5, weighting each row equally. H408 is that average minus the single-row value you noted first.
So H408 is -0.37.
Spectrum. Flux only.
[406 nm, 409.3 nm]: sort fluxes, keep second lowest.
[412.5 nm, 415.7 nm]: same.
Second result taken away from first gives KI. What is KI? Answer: 1.4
